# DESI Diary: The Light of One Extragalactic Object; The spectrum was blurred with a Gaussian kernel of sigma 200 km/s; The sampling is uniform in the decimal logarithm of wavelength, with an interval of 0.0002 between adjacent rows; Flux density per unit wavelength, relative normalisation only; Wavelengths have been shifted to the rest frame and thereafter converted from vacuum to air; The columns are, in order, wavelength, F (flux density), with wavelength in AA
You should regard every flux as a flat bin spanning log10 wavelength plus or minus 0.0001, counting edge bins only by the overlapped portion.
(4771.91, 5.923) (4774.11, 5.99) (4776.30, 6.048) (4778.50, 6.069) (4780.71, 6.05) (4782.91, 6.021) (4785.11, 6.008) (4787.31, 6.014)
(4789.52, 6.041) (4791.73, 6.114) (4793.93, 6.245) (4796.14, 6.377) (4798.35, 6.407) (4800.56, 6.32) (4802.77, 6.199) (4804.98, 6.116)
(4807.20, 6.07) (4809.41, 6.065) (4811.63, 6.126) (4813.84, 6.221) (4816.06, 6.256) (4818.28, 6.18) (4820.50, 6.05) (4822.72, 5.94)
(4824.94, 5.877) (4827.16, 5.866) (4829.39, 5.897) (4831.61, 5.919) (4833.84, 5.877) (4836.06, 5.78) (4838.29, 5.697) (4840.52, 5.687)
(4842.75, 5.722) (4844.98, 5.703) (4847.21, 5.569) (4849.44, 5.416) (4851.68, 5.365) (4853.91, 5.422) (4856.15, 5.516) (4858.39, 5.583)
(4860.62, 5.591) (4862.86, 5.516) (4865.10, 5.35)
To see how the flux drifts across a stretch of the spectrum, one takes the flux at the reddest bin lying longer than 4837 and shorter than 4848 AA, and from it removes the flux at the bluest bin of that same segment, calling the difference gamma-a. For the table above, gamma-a -0.13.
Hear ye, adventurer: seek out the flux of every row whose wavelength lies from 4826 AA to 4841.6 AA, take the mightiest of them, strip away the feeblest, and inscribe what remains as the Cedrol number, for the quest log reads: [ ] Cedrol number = 0.232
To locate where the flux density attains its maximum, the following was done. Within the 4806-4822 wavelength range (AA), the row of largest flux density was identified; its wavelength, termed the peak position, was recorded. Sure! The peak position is 4816.06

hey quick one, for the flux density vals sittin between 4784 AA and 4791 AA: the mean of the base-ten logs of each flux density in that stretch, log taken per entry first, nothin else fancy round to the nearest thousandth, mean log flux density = 0.780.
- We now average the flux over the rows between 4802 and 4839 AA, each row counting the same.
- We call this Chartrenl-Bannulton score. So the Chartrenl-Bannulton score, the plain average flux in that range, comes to 6.01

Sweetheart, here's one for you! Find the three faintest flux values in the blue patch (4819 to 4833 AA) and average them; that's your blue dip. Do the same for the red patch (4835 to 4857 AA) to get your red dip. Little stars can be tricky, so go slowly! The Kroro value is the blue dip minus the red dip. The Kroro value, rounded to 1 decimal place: 0.5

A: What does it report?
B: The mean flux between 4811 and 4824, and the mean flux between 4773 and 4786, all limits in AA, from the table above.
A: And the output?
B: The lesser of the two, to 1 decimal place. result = 6.0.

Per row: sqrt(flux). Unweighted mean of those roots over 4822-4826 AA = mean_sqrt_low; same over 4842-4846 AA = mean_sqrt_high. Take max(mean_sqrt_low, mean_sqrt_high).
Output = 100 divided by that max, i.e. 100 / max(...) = 41.1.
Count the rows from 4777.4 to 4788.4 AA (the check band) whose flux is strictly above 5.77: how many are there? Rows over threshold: 5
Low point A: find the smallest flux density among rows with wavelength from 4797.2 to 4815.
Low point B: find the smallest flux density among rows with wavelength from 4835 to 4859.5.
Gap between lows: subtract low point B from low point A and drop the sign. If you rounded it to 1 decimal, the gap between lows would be 0.7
